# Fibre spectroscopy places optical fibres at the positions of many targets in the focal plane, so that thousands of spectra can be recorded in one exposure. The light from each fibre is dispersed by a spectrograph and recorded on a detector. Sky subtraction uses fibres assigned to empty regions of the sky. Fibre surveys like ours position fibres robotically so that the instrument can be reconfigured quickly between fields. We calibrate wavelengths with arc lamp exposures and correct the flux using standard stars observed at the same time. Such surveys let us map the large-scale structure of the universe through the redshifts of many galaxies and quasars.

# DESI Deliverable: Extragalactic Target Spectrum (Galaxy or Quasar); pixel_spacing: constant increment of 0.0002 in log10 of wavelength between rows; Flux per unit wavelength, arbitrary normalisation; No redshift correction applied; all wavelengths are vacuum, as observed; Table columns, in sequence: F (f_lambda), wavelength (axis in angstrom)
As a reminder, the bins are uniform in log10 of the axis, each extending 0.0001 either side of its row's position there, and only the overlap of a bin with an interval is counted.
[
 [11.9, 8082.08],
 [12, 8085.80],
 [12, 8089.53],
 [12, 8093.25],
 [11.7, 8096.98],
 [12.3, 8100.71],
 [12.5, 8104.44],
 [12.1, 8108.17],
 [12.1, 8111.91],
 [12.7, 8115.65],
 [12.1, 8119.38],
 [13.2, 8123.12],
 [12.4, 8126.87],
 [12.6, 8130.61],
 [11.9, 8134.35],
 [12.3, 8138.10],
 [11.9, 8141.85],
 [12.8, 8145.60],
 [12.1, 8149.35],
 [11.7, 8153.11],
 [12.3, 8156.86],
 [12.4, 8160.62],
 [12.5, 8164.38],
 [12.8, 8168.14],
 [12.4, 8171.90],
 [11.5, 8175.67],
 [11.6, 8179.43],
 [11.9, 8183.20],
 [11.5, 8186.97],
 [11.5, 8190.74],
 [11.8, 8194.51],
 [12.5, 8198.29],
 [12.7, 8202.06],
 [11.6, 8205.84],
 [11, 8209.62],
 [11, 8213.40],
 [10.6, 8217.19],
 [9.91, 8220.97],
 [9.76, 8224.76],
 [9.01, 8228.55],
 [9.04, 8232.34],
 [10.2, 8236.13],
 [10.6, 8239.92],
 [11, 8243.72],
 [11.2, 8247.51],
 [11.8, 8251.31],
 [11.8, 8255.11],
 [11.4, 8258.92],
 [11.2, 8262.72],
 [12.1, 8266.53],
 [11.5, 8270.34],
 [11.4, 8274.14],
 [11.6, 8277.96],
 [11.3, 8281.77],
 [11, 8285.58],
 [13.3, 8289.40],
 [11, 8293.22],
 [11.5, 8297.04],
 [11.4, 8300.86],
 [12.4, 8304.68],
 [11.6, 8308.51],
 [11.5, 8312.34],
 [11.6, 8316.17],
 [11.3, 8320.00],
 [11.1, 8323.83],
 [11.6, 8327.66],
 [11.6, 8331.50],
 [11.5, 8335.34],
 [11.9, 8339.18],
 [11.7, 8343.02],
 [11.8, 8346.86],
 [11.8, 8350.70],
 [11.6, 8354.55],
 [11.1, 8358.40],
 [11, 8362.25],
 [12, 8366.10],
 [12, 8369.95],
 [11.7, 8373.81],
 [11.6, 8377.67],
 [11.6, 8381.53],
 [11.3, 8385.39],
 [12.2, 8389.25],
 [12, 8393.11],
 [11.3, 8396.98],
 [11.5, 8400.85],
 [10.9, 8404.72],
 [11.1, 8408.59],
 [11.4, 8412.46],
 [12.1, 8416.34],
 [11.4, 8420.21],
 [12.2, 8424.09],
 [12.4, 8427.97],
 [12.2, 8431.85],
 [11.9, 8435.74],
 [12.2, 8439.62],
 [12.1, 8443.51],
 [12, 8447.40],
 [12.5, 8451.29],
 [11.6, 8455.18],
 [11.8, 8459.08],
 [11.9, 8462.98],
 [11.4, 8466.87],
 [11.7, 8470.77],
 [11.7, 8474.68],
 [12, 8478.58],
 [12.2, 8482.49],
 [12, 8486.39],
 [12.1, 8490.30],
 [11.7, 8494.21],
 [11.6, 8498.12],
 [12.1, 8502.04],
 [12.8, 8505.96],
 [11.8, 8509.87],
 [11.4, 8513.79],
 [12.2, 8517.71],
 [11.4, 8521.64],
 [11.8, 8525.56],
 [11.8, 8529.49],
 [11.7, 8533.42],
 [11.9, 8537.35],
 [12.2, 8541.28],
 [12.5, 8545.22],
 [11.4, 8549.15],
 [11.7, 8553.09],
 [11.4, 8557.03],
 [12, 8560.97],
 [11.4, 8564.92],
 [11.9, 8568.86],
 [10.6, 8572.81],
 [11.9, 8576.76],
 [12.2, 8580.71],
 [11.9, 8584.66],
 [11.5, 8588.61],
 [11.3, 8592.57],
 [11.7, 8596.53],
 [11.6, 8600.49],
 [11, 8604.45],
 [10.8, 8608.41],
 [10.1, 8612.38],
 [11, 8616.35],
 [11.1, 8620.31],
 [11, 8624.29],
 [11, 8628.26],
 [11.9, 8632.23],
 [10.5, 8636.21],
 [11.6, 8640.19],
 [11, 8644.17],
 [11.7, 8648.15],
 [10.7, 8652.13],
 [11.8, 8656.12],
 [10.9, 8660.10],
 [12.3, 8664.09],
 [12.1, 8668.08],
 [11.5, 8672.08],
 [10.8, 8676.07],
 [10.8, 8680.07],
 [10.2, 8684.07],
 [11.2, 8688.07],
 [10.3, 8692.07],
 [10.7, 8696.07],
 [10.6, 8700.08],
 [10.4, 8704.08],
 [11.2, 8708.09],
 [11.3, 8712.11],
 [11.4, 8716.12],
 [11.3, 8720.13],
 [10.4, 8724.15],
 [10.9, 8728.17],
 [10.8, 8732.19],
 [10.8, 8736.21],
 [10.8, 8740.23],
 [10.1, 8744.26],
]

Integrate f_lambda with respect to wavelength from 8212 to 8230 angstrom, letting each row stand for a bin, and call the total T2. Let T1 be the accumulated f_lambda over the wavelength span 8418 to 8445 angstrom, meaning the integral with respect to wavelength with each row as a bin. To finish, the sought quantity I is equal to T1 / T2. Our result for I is 1.80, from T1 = 326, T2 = 181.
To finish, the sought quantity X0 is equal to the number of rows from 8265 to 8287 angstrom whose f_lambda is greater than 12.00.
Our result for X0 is 1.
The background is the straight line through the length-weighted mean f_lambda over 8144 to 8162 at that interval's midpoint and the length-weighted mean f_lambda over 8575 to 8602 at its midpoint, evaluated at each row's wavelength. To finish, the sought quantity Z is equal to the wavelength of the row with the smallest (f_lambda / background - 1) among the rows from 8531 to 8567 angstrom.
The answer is 8549.15 angstrom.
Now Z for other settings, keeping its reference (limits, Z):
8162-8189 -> 8175.67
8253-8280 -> 8262.72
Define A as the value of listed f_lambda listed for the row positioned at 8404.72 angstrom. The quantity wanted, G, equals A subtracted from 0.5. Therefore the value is -10.40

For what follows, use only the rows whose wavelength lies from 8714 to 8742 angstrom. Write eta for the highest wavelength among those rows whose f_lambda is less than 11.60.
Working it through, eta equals 8740.23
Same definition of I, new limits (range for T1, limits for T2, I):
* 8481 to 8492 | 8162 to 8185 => 0.48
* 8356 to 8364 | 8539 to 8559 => 0.37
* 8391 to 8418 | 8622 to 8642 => 1.38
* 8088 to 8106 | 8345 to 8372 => 0.69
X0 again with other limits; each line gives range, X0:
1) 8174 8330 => 5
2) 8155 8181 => 5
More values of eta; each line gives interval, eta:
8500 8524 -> 8521.64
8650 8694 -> 8692.07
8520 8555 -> 8549.15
